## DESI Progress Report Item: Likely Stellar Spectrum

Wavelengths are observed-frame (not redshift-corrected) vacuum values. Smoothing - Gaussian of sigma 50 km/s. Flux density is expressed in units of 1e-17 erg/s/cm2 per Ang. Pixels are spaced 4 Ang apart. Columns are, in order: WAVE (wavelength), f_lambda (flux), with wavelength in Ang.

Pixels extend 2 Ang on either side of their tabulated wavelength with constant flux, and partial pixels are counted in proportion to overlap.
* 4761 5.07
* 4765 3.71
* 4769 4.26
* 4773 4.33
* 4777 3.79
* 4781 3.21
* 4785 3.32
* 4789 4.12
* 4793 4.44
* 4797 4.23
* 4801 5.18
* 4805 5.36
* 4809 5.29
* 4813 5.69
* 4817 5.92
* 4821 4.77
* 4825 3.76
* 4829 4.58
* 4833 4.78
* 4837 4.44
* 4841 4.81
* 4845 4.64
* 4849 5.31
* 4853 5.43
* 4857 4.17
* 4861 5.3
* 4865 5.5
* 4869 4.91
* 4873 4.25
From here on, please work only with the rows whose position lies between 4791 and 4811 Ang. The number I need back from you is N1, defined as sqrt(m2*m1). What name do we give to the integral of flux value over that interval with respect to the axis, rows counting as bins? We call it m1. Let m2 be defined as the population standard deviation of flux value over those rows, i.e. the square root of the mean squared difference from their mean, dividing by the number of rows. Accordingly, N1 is 6.8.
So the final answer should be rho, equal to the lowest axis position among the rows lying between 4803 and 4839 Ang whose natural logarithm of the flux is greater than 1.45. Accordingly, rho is 4805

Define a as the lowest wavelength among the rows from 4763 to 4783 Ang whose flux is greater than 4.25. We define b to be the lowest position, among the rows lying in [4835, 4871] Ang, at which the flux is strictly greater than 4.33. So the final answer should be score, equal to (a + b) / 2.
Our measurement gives 4803 Ang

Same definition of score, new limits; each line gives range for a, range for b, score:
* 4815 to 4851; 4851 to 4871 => 4835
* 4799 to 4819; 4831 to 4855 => 4817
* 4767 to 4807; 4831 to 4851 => 4801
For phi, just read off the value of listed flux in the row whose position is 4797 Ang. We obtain 4.23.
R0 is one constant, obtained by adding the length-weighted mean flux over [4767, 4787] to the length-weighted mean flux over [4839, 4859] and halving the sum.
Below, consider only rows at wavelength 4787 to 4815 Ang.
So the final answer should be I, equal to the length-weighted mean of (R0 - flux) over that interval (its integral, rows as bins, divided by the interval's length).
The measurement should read -0.6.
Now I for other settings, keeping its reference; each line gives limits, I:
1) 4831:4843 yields -0.3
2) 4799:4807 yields -0.9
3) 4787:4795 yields 0.0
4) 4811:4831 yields -0.6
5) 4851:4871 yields -0.7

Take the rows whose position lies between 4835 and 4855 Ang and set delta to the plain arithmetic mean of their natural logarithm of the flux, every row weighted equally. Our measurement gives 1.59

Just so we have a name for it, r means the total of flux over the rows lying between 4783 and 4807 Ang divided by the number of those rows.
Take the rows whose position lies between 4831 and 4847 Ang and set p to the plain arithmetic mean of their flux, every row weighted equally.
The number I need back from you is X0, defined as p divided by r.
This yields 1.1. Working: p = 4.67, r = 4.4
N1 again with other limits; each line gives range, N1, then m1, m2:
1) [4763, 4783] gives 5.6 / 77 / 0.41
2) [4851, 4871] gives 7.0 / 101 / 0.49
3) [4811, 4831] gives 8.8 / 99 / 0.78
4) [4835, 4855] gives 6.1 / 99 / 0.38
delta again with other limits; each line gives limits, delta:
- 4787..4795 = 1.45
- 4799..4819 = 1.70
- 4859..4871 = 1.65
